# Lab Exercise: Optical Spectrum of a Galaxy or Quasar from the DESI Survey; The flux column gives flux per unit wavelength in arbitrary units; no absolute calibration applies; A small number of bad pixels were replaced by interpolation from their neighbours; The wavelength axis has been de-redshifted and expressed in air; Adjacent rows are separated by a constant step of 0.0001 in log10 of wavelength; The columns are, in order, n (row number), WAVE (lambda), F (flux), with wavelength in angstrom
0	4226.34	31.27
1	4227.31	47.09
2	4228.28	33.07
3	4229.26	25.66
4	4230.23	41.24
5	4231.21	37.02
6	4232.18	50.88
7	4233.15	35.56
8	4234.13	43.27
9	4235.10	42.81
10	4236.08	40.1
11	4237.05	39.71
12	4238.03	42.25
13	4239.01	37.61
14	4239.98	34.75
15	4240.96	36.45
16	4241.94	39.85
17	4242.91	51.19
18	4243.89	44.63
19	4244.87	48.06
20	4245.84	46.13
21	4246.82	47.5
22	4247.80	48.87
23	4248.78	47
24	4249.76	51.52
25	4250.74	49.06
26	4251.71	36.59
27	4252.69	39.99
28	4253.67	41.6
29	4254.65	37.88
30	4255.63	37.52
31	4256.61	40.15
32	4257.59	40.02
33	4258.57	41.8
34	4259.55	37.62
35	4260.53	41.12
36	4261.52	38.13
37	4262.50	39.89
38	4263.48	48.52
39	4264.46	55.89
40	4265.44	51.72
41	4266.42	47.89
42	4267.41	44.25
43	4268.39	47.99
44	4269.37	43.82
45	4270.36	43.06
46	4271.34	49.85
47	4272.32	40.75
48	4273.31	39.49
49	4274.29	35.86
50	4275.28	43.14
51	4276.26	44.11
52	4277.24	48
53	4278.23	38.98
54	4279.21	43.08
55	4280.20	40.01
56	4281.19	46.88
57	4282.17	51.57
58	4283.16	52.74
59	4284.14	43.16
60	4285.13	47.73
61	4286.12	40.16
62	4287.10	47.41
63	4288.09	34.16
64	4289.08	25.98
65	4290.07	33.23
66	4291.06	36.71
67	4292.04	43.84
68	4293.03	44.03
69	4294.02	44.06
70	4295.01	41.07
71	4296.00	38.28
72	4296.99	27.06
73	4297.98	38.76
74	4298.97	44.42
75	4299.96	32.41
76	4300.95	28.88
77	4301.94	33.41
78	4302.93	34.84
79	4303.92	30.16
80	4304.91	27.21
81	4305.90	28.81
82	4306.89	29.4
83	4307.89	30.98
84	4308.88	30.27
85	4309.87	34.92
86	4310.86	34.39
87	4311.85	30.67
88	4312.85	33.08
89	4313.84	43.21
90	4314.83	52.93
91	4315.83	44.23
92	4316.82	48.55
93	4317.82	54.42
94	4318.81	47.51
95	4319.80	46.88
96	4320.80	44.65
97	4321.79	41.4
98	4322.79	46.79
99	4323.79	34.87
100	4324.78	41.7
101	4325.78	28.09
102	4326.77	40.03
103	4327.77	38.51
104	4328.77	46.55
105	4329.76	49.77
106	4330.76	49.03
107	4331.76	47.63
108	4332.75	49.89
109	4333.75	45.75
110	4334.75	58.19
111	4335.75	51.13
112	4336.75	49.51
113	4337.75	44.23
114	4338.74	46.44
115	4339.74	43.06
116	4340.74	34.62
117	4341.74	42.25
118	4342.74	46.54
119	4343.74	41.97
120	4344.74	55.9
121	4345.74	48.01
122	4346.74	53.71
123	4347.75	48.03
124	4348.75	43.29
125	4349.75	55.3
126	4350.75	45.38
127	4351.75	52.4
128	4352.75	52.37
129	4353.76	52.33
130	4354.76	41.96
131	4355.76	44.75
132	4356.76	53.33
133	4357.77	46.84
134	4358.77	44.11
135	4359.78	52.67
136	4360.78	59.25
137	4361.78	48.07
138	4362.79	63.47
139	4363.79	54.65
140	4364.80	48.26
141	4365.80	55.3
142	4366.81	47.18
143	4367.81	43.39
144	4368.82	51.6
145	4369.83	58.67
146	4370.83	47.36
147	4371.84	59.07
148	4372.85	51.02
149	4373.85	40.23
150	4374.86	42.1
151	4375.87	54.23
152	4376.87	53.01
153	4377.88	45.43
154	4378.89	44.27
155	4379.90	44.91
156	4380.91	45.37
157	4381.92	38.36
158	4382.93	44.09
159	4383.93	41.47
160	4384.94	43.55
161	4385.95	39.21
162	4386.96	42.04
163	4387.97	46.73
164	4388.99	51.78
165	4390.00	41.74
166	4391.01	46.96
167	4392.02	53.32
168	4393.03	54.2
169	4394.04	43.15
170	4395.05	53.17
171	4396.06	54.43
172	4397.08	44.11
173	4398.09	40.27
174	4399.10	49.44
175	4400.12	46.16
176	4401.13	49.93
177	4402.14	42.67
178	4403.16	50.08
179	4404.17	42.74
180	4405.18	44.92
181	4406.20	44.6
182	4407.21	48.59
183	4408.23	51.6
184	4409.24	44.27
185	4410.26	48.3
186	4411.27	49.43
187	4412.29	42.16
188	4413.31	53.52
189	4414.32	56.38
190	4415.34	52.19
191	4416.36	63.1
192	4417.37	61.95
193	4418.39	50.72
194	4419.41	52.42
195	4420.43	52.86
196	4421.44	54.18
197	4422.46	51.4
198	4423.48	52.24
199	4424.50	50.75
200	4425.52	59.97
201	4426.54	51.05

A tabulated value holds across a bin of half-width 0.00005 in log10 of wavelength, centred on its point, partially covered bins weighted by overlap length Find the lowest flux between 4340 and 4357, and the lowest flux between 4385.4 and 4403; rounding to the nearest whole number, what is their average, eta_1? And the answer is 37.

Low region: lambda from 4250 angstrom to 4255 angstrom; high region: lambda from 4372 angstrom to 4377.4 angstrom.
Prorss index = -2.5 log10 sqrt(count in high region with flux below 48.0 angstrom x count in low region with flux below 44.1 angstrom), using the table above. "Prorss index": -1.13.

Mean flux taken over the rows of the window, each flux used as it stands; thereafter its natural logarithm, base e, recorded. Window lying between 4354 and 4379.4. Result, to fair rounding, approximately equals 3.91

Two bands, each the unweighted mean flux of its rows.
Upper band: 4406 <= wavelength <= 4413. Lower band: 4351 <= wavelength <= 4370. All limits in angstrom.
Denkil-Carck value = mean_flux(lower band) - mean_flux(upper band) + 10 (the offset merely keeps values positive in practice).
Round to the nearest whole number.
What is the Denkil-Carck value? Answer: 14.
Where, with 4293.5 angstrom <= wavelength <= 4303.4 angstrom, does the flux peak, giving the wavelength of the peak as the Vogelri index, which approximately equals 4298.97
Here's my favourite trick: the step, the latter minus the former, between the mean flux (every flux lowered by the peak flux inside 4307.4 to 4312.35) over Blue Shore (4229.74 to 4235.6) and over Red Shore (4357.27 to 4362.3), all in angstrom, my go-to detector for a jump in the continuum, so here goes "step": 8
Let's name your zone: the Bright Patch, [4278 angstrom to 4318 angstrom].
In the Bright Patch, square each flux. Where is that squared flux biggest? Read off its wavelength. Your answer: 4317.82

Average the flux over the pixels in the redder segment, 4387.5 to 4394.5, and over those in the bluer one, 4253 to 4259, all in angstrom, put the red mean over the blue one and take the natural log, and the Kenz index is 0.19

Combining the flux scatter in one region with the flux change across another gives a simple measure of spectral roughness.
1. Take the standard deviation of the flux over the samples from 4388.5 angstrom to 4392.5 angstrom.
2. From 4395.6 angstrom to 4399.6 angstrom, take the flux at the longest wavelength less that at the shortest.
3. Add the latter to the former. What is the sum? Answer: 0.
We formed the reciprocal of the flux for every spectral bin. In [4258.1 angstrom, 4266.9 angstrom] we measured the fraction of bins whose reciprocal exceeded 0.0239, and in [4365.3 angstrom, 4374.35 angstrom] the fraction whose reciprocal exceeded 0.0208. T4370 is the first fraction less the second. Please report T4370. 0.1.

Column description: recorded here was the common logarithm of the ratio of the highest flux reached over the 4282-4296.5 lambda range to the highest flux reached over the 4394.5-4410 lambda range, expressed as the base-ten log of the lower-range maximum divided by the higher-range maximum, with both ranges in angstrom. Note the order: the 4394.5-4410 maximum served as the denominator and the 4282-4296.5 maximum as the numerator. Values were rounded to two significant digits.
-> -0.014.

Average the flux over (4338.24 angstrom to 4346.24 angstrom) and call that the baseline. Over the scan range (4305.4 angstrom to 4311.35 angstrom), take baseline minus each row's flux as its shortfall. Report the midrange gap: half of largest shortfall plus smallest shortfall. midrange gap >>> 13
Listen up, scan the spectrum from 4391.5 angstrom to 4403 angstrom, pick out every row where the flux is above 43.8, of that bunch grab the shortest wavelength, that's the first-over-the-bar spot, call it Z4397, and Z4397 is 4392.02 angstrom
